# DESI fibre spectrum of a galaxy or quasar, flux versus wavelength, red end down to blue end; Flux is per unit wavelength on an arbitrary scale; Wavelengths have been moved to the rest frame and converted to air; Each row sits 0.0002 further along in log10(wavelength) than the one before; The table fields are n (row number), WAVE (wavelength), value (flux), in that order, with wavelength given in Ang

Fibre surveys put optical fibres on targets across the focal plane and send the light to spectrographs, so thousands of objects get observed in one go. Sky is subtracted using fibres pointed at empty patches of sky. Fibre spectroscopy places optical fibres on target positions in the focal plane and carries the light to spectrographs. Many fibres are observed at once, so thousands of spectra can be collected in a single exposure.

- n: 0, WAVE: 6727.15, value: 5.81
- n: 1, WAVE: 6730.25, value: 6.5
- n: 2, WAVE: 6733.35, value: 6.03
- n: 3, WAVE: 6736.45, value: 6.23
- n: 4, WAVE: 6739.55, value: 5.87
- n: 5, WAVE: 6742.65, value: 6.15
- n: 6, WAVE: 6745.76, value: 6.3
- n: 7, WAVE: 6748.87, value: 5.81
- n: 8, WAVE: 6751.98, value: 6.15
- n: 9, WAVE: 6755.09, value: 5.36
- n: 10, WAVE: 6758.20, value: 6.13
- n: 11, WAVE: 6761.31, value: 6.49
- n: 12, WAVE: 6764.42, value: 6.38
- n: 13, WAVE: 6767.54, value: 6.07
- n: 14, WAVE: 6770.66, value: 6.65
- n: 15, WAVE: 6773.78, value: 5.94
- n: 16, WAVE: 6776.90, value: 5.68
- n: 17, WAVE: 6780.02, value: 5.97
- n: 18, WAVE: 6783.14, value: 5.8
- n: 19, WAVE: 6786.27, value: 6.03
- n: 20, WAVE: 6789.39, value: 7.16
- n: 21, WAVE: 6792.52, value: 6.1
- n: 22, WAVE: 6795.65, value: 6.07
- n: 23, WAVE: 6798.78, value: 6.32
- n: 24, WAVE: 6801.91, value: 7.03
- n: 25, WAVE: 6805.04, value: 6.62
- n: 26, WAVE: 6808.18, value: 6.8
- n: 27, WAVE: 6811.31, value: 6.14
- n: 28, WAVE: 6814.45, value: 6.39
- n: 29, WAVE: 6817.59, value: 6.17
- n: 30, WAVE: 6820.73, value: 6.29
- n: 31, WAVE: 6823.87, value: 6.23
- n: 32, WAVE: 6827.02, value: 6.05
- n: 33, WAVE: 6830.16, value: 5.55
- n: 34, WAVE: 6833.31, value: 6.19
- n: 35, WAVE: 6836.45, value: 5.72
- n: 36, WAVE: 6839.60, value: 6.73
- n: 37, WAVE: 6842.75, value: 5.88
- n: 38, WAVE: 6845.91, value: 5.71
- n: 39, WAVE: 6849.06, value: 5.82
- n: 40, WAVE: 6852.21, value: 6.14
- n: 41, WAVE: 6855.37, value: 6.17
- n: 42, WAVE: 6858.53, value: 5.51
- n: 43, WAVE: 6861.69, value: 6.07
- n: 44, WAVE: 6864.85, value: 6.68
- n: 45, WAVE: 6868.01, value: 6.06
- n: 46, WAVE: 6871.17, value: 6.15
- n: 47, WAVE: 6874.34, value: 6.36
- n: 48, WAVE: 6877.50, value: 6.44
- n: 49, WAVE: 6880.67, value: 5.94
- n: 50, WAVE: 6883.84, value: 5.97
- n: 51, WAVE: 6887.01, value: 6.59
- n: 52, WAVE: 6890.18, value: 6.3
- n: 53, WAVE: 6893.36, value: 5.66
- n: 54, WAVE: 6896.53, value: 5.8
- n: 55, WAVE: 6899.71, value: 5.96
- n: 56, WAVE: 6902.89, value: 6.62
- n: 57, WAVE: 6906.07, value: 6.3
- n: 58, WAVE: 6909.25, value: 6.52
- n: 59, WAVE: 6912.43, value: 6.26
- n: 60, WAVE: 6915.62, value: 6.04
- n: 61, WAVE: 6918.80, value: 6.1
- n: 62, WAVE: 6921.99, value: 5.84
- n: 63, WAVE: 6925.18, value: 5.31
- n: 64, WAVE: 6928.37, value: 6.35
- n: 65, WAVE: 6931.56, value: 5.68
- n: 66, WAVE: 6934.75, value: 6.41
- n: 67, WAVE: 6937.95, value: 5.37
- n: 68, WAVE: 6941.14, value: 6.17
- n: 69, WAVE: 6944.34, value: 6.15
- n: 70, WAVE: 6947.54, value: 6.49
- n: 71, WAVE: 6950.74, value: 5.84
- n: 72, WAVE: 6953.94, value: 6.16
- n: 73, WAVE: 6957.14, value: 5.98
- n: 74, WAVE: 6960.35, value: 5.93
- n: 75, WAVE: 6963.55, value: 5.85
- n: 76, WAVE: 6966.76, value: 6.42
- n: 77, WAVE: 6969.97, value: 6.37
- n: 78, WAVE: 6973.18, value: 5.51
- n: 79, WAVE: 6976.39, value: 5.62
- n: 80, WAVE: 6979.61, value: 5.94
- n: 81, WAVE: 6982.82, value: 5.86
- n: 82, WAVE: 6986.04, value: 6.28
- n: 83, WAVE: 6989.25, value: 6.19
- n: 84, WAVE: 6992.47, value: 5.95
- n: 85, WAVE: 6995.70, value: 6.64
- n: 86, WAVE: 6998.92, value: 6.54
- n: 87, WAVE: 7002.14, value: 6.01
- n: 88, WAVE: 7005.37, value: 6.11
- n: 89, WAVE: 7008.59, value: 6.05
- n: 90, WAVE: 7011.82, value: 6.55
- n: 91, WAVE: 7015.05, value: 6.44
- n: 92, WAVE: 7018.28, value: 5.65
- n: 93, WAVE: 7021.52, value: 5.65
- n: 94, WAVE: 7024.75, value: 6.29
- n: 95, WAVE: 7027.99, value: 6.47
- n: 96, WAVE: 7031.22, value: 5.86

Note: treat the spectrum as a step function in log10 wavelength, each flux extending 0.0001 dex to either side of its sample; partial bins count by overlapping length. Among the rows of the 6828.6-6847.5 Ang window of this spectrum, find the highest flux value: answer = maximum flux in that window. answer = 6.73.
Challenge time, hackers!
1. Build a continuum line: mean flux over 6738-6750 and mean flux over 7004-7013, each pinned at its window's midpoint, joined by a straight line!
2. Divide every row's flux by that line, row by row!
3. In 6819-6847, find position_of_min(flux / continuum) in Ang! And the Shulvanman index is 6830.16 Ang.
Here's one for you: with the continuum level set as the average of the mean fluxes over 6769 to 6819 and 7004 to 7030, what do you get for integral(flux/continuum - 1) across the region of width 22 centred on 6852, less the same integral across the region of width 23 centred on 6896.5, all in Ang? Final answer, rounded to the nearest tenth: -1.0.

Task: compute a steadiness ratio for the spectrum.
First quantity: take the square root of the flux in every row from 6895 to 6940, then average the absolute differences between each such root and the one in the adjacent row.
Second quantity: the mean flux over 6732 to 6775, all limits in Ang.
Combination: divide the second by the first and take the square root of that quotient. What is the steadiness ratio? 7.9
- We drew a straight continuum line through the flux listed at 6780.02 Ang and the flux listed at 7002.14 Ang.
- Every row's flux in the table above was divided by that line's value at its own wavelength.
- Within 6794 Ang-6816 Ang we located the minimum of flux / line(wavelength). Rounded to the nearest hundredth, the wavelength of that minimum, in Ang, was 6795.65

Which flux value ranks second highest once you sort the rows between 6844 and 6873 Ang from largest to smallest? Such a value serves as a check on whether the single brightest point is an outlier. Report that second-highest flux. 6.17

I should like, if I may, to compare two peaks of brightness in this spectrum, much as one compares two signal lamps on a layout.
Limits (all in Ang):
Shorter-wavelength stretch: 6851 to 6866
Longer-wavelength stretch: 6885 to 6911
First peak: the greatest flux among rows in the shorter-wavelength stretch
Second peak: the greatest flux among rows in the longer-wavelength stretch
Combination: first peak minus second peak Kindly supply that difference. 0.1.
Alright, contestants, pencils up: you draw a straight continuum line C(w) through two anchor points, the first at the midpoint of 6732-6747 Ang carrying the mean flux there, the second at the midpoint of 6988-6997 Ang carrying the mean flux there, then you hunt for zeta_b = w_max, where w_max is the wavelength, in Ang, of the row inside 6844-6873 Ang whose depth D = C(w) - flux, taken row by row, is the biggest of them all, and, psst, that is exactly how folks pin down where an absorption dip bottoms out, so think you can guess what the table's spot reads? 6858.53 Ang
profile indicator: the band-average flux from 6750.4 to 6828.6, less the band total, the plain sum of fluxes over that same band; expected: -150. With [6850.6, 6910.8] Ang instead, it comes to -111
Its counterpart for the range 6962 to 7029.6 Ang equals -122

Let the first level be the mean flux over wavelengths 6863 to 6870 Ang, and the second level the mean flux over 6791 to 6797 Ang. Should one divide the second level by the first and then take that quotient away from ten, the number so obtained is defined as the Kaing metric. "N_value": 9.04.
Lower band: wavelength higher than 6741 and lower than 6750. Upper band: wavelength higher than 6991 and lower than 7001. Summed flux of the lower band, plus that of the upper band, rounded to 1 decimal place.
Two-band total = 37.4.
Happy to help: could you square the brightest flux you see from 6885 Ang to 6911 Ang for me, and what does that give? 43.8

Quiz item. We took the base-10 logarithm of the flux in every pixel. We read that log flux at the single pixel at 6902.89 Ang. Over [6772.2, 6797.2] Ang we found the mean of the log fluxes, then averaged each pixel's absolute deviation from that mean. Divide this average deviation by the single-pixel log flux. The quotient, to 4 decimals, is 0.0221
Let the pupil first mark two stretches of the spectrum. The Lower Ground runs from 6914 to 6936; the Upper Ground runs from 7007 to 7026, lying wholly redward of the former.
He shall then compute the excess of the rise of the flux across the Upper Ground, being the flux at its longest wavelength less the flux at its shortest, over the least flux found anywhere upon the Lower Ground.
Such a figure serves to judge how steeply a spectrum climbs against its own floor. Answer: -5.1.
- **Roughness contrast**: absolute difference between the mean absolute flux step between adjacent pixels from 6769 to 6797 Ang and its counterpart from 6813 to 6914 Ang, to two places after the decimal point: 0.12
